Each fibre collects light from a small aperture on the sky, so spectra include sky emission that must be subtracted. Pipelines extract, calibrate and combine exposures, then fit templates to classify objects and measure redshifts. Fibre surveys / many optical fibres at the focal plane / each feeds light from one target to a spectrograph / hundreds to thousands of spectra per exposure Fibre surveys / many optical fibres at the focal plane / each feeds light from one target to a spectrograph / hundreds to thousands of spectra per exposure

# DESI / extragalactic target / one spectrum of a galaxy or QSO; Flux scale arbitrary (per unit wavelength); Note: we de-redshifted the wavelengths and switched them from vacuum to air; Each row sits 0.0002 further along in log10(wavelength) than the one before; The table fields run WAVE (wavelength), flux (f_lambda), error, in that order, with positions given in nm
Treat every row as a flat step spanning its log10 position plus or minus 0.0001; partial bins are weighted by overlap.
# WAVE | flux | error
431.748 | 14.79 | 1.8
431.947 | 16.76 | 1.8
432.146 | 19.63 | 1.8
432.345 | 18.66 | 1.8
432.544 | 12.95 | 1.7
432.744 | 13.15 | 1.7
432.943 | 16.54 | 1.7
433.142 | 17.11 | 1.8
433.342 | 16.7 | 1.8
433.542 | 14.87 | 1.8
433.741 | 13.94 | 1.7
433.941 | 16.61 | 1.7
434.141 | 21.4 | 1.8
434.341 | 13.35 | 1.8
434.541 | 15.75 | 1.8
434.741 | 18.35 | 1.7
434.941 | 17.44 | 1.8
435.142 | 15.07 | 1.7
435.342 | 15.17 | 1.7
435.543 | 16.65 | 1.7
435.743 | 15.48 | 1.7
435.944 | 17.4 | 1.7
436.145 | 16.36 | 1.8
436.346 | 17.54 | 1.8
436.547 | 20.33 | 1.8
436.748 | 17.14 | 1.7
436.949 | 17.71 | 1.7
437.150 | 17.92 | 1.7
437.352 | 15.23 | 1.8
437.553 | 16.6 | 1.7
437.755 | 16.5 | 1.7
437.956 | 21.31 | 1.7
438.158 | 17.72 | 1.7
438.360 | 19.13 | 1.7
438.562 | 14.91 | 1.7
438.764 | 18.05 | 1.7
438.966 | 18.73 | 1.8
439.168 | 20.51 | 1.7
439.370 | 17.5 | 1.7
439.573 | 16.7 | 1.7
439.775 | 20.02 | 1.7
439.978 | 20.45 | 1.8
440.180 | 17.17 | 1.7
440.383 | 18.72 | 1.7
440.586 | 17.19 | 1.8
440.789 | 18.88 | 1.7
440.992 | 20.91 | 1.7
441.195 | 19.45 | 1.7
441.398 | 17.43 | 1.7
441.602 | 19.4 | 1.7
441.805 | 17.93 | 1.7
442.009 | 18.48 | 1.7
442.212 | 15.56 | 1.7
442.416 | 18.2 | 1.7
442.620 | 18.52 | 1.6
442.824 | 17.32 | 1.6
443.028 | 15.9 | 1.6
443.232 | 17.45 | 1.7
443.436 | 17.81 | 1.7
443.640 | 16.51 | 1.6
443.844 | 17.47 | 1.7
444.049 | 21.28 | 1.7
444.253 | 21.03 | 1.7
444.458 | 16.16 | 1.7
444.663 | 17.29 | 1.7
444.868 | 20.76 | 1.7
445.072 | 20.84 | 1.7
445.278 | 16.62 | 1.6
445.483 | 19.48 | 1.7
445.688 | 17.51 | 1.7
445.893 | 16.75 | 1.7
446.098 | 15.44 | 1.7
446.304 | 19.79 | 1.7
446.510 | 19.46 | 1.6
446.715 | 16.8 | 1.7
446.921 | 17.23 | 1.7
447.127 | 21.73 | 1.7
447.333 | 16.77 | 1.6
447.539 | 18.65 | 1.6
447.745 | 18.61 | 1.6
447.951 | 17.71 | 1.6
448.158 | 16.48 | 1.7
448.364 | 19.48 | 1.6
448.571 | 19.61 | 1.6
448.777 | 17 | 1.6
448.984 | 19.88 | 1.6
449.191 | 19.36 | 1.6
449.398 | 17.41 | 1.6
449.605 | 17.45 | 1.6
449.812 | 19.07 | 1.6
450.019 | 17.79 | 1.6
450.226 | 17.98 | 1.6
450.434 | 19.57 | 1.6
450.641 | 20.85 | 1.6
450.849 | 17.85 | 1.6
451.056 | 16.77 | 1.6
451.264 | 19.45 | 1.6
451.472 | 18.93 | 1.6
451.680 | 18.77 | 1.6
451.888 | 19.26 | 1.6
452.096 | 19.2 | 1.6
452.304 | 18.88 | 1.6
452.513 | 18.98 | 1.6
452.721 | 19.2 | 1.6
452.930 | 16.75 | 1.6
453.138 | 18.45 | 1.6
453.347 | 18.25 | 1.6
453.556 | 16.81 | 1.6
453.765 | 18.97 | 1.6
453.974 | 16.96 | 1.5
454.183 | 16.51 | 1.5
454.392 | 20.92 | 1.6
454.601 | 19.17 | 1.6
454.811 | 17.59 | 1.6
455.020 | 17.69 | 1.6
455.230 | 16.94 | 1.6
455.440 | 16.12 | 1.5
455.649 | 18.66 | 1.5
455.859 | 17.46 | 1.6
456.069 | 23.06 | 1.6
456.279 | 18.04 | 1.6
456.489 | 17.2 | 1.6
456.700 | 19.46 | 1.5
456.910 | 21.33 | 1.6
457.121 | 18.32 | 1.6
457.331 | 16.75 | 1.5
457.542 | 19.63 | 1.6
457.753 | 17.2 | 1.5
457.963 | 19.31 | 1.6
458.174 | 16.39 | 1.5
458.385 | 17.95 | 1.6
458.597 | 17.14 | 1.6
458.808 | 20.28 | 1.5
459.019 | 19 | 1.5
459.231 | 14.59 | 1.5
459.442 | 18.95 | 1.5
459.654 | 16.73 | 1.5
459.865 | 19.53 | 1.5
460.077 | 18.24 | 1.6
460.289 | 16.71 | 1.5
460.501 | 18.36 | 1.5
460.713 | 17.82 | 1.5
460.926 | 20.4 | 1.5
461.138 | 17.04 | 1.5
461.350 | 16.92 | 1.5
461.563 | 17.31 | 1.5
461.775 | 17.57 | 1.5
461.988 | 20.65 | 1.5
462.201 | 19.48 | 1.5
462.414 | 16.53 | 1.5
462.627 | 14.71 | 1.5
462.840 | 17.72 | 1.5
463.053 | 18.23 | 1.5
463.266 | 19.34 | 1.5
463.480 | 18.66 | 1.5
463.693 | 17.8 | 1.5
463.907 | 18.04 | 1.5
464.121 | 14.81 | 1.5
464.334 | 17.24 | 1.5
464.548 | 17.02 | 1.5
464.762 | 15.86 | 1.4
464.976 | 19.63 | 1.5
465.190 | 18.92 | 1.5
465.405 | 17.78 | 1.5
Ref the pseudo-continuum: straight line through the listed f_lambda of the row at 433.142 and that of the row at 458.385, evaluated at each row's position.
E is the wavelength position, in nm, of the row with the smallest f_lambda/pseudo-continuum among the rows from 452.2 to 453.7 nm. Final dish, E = 452.930 nm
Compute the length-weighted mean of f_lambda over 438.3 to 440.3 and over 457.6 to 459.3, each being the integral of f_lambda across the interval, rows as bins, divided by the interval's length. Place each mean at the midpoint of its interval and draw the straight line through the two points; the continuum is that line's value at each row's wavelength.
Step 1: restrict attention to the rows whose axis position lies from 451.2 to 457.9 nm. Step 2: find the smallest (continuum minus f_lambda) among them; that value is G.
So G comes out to -5.2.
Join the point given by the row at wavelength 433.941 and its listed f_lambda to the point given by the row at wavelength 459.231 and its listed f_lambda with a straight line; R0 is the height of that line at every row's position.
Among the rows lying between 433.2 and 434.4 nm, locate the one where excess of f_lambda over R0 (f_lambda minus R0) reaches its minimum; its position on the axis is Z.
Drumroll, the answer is 434.341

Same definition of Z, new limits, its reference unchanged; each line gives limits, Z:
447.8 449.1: 448.158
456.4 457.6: 457.331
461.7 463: 462.627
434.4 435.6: 435.142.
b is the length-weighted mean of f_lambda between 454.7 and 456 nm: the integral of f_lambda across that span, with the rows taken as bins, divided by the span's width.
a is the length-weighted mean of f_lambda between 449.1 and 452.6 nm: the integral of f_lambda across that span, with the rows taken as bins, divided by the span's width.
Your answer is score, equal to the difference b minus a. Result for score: -1.1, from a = 18.7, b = 17.6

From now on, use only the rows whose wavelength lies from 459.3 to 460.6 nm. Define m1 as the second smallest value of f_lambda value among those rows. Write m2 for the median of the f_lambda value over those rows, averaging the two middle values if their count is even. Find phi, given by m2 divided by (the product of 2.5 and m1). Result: 0.438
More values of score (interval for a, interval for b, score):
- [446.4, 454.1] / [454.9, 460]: -0.2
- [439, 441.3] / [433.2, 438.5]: -1.9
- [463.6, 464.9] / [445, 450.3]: 1.4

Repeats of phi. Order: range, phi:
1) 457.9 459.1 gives 0.431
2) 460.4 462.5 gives 0.418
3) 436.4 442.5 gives 0.472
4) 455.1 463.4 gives 0.488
